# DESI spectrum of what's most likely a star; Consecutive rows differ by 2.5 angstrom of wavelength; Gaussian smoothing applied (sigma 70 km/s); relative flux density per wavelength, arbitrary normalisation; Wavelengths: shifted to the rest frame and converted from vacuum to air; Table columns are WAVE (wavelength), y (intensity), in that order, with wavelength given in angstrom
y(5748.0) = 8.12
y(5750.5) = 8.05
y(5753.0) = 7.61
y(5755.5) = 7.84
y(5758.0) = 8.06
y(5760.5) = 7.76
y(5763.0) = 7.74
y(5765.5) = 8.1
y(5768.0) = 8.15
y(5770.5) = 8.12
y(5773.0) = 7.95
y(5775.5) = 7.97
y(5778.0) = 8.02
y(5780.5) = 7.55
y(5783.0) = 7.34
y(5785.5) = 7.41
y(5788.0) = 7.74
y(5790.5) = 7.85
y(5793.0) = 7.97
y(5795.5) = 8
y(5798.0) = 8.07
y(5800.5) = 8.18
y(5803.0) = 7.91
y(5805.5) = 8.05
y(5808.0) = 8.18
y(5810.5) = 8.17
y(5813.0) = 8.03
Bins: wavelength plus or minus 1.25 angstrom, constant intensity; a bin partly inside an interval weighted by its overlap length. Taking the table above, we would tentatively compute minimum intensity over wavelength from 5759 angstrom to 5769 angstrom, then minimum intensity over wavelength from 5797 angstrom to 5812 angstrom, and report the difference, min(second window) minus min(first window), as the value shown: 0.17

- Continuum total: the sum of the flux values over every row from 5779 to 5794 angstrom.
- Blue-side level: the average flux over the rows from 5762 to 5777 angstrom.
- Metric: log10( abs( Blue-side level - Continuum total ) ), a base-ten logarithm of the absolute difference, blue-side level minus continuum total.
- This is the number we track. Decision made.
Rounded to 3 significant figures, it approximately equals 1.58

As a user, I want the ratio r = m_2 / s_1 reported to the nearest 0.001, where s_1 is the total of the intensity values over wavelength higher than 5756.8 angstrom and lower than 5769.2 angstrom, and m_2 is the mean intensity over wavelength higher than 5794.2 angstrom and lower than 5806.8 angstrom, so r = 0.202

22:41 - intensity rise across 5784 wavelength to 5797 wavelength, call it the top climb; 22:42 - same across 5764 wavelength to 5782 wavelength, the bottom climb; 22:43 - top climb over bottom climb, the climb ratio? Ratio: -1.1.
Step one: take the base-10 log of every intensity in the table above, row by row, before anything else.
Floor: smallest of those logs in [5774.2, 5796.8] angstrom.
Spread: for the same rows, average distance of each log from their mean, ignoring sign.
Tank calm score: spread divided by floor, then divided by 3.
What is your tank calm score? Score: 0.0048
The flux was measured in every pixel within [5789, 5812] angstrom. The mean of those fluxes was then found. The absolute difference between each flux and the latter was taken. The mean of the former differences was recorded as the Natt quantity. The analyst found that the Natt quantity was 0.098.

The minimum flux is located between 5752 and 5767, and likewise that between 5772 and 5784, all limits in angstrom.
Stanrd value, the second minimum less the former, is -0.27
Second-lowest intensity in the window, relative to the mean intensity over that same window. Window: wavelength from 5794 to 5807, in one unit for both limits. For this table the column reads 0.995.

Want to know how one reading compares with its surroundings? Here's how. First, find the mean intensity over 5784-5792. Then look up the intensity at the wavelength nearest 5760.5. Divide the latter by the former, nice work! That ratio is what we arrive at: 1.01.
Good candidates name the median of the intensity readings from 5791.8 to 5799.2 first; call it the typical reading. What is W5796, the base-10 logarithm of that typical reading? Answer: 0.903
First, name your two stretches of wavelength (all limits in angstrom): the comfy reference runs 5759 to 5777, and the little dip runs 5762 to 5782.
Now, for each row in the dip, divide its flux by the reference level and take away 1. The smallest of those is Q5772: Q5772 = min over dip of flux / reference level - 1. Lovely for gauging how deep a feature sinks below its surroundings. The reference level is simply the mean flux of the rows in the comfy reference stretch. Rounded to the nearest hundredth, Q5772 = -0.05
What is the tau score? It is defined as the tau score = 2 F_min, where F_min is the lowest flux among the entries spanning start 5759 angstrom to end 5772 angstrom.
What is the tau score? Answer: 15.5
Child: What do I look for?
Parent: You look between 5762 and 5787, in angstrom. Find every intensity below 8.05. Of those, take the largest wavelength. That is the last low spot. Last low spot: 5785.5 angstrom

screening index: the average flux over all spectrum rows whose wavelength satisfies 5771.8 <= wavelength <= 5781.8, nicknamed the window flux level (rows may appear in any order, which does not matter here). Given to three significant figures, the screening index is 7.87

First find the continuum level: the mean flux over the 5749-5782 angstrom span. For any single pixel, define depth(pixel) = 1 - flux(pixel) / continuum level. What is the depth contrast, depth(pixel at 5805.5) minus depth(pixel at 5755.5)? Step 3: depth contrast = -0.027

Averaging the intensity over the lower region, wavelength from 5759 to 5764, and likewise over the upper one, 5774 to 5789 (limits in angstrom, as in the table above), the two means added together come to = 15.4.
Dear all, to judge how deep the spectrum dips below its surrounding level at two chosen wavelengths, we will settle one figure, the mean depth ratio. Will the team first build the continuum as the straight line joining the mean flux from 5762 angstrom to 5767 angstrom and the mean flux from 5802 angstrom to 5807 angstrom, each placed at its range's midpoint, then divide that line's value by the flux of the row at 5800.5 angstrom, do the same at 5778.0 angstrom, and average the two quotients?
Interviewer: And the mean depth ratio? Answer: 0.98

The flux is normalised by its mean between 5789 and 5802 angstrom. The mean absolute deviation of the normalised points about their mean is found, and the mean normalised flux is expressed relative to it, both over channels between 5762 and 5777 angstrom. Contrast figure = 68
